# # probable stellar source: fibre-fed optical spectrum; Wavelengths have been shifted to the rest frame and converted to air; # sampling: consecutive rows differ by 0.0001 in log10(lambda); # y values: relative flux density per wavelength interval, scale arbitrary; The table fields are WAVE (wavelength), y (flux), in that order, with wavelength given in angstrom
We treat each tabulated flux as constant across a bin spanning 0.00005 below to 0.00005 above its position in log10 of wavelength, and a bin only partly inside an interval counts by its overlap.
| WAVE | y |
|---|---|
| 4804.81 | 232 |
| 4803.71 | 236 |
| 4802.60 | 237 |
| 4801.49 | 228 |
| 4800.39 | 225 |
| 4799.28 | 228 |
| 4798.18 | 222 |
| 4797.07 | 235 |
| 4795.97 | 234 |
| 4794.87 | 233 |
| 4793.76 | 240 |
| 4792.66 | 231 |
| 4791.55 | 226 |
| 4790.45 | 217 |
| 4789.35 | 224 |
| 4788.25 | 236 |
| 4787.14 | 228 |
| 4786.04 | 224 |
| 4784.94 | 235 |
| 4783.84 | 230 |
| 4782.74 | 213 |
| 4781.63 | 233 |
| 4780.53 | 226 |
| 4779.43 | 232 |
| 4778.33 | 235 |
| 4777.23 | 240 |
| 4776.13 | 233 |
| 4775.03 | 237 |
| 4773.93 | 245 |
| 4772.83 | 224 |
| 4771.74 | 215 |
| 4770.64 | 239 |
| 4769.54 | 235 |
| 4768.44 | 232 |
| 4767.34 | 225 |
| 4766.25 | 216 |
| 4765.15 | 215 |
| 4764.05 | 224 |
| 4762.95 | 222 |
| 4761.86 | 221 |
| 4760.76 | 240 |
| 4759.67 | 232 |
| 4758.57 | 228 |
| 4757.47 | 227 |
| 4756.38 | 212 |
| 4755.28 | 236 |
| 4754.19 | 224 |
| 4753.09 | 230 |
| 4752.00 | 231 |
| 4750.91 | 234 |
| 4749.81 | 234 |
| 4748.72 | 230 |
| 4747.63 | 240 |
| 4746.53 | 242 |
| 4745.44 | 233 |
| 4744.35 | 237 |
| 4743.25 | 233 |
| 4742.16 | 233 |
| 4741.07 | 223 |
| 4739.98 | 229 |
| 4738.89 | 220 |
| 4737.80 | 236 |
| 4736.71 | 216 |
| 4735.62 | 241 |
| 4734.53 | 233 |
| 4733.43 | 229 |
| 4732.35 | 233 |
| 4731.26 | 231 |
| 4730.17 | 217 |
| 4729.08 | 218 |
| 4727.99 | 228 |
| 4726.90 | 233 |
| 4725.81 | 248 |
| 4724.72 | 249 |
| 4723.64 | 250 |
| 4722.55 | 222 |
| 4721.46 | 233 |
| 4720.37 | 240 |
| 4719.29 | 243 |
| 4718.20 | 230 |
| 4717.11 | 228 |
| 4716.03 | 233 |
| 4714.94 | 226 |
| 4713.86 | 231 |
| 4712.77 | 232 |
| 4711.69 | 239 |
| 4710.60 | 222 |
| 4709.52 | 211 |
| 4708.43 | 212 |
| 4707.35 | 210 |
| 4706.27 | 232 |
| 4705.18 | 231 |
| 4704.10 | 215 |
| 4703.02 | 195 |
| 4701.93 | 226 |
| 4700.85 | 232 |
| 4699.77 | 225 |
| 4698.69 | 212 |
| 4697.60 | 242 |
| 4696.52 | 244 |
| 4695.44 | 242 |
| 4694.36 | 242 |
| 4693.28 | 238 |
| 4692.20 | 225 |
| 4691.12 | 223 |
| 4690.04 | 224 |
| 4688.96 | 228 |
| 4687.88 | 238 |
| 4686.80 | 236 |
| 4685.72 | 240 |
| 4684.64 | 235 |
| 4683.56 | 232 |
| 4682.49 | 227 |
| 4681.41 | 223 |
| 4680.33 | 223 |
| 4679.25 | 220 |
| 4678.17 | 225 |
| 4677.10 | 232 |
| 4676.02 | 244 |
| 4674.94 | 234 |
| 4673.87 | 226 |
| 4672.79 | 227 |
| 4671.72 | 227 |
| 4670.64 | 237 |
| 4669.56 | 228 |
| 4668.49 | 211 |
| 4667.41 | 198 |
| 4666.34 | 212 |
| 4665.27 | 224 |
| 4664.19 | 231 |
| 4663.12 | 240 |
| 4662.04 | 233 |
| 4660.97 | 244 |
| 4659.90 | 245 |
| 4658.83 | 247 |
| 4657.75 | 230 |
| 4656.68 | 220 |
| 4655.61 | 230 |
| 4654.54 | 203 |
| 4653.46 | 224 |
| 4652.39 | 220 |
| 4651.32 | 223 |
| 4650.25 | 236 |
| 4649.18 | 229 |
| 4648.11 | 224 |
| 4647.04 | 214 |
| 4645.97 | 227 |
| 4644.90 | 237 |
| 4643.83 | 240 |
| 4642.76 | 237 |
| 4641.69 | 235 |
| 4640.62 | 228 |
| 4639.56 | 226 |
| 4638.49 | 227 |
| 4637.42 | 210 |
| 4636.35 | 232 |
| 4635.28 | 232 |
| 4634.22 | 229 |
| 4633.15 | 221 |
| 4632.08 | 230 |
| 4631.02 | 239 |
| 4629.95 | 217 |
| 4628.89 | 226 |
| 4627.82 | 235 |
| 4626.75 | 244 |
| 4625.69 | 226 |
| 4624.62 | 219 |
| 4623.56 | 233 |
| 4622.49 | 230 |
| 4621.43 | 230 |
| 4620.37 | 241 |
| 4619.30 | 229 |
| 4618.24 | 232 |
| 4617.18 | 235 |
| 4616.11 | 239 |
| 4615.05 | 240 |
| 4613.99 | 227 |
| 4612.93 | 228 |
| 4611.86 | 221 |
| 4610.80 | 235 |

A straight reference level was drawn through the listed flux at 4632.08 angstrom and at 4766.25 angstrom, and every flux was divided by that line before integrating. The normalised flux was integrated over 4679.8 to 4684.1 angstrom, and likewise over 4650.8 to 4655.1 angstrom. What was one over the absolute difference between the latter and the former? 4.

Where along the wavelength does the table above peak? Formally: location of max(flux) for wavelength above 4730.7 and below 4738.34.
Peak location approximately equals 4735.62 angstrom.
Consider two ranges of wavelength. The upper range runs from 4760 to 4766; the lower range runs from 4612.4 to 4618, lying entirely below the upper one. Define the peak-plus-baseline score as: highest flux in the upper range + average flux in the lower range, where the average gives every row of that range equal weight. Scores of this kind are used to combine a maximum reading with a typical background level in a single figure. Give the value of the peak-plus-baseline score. 474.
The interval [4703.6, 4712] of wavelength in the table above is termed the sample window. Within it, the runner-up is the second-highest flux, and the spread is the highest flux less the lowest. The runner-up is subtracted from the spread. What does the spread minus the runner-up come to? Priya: -203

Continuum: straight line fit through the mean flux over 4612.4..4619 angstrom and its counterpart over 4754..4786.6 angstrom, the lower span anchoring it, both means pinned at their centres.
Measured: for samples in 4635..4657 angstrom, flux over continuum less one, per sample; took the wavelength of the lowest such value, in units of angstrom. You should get 4654.54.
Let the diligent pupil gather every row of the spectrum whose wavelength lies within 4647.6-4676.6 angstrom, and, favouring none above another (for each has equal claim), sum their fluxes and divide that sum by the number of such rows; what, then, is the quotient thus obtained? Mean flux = 228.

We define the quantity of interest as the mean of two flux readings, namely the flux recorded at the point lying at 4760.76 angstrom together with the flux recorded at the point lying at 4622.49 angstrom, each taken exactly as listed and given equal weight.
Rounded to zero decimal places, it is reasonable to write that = 235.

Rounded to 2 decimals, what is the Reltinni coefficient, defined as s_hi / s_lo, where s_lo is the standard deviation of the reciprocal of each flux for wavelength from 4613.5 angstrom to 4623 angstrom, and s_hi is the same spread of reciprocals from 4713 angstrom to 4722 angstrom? 1.10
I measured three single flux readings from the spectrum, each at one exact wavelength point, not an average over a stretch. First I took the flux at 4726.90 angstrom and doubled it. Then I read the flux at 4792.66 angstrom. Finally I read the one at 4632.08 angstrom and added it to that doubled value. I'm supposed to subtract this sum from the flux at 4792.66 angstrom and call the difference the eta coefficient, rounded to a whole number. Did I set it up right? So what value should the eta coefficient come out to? -465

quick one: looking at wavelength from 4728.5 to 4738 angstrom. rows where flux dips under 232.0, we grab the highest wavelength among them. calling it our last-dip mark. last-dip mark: 4736.71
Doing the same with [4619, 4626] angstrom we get 4625.69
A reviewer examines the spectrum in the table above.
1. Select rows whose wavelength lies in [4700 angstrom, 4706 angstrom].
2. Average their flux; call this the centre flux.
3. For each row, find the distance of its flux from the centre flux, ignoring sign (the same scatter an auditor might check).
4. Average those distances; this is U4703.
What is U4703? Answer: 11.8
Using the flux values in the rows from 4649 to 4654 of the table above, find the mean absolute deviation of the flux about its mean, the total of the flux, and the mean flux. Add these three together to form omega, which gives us 1363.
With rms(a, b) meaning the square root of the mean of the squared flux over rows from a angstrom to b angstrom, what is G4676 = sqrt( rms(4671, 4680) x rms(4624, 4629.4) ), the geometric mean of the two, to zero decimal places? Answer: 230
